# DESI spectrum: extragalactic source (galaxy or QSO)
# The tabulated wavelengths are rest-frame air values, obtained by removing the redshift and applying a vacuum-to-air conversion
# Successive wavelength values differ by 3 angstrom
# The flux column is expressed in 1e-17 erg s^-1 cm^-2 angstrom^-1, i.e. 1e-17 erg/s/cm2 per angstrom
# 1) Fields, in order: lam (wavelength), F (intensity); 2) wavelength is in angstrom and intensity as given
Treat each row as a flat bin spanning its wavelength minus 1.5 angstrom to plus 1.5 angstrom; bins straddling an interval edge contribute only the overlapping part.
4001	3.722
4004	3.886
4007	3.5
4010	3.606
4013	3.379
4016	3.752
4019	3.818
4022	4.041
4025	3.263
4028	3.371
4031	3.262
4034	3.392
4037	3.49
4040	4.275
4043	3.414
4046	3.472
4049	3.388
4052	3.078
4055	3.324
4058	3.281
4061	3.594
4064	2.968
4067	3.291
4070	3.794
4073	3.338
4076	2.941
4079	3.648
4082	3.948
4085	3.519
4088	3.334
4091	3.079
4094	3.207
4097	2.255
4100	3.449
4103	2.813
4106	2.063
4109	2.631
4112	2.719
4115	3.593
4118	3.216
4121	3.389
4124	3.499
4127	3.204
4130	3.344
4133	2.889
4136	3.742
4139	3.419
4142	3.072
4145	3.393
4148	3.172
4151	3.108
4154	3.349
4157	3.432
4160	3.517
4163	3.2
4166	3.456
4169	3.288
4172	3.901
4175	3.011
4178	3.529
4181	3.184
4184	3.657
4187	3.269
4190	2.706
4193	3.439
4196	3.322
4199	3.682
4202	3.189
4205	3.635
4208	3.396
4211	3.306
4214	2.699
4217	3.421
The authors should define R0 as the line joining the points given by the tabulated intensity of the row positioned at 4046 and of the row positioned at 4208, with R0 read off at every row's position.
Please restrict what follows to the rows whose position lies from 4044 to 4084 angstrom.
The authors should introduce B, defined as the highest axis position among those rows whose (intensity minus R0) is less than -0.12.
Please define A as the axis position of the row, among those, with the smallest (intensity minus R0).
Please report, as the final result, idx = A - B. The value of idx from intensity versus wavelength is 0 angstrom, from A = 4076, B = 4076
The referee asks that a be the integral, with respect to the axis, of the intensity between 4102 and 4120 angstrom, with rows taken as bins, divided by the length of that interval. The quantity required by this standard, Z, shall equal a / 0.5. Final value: 5.7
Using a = 2.86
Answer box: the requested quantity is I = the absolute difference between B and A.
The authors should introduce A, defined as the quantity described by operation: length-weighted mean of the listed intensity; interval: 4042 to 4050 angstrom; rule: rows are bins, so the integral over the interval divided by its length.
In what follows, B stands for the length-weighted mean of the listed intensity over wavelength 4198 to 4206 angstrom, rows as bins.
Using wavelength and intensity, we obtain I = 0.1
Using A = 3.43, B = 3.48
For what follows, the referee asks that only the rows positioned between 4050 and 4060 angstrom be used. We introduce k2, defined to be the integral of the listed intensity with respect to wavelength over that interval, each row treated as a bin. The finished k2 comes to 33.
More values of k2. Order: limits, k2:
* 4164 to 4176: 41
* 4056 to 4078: 73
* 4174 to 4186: 40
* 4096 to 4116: 56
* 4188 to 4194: 18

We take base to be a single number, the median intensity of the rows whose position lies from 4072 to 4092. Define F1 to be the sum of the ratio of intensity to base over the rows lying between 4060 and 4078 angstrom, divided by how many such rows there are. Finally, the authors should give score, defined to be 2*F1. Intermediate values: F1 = 0.995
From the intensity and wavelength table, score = 1.99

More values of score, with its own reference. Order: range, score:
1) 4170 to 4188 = 2.05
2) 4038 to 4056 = 2.09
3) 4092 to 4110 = 1.64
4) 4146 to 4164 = 1.98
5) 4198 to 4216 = 1.99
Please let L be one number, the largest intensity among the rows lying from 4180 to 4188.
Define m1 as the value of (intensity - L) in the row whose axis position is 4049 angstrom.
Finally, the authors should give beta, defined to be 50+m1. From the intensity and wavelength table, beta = 49.7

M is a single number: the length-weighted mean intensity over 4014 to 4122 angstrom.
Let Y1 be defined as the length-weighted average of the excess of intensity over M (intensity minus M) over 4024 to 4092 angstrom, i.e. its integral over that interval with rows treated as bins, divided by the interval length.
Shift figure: 0.10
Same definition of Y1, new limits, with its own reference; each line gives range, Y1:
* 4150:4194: 0.02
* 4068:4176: -0.07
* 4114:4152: -0.01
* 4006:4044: 0.27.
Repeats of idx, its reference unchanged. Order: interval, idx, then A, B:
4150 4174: -18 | 4151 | 4169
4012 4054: 0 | 4052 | 4052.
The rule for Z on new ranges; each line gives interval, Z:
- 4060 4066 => 6.5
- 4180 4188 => 6.8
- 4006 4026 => 7.3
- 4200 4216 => 6.5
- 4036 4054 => 7.0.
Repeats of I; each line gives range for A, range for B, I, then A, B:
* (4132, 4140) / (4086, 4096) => 0.2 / 3.37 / 3.17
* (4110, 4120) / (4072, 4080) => 0.1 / 3.16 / 3.29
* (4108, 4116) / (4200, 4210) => 0.5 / 2.96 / 3.42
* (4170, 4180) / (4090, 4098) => 0.6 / 3.46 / 2.87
